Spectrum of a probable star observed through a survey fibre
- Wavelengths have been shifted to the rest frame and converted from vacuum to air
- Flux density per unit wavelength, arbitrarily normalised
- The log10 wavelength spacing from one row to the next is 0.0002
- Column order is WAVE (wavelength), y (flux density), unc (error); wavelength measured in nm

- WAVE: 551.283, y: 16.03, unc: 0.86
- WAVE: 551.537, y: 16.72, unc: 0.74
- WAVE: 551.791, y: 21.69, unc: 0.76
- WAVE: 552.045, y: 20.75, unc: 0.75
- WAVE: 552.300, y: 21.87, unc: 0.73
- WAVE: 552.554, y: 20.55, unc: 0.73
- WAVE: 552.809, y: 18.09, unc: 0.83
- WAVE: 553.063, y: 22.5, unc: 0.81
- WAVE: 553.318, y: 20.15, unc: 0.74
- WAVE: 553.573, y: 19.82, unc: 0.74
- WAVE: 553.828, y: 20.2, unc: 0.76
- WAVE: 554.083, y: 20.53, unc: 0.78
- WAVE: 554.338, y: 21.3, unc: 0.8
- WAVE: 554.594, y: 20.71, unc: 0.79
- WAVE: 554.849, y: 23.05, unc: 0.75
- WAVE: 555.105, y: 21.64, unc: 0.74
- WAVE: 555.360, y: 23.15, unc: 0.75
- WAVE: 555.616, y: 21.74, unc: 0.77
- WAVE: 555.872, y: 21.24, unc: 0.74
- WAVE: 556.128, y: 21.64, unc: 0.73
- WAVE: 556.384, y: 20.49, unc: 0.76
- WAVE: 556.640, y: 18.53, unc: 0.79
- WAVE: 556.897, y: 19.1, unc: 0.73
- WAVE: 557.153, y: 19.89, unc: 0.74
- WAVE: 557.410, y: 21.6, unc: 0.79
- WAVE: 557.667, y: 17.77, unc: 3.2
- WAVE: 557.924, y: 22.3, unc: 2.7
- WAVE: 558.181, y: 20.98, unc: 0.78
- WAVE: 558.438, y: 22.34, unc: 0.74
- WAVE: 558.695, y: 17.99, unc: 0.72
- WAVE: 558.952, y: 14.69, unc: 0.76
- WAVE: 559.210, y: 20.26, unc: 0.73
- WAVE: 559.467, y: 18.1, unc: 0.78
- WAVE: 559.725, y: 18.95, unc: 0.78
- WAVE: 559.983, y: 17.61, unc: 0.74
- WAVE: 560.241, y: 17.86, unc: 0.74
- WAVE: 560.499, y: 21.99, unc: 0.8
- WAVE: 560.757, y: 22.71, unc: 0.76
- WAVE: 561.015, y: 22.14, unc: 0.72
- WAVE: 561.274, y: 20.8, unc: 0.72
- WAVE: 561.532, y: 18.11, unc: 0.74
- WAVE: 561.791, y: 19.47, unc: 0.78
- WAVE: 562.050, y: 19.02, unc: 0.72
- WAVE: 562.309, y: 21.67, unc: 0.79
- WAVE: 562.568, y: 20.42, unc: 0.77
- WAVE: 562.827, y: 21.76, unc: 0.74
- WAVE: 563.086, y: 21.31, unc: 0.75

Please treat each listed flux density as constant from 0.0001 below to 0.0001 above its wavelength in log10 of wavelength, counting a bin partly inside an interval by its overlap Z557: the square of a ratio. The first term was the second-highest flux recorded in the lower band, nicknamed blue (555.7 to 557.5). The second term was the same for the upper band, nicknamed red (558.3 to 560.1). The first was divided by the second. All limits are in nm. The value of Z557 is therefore 1.14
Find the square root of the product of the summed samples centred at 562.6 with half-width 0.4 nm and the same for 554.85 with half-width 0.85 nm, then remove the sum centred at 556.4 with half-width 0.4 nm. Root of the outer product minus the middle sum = 38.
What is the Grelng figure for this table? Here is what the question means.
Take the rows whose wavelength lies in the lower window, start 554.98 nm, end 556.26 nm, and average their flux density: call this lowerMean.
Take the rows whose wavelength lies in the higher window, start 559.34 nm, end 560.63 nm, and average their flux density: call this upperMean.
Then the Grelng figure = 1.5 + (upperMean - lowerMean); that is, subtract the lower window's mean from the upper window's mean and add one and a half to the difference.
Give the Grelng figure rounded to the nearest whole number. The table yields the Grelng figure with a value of -1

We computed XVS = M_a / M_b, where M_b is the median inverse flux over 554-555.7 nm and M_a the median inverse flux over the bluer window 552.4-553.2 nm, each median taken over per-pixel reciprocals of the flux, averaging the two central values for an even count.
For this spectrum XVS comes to 1.05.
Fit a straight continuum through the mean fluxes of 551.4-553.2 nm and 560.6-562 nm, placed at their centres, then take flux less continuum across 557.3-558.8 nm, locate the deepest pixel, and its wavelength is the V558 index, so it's 557.667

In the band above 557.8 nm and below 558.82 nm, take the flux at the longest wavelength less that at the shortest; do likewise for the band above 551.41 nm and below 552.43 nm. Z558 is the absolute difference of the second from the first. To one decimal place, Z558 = 9.5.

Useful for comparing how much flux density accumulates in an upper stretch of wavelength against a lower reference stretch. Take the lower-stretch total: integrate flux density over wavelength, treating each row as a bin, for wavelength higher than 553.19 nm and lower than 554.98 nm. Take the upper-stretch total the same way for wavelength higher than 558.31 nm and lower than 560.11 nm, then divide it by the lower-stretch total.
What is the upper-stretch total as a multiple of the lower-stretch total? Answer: 0.90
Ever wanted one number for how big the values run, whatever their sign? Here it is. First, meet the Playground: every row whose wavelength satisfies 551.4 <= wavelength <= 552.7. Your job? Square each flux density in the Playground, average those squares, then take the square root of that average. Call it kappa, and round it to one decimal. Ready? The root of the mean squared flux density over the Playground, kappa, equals 20.4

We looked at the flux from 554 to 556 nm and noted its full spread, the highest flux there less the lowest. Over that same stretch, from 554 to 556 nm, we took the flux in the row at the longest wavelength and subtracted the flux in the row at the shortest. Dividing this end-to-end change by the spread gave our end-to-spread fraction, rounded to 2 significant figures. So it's 0.27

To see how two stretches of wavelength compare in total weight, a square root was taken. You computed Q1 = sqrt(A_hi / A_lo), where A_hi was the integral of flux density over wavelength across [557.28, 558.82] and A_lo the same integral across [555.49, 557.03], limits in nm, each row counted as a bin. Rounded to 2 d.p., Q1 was 1.00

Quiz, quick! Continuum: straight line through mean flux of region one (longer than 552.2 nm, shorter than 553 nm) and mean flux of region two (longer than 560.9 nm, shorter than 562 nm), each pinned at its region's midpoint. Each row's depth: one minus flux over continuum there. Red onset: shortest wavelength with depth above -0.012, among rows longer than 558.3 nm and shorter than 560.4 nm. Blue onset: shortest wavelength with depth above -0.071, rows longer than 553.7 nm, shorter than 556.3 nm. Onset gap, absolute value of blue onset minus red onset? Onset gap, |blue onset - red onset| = 4.87 nm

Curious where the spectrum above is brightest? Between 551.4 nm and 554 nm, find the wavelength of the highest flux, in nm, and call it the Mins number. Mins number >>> 553.063 nm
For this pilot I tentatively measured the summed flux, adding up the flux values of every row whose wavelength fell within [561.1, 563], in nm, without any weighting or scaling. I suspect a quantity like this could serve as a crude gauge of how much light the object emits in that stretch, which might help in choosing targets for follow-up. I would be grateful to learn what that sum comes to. 141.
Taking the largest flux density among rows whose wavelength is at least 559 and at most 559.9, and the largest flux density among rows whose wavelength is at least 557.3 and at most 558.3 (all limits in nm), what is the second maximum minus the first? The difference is 2.0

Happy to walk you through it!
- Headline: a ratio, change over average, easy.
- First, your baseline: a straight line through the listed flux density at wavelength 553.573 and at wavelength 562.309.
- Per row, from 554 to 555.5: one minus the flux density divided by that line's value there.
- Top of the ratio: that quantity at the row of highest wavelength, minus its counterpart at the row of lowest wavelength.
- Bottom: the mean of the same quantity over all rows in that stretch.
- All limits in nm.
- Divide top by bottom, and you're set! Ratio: 1.4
